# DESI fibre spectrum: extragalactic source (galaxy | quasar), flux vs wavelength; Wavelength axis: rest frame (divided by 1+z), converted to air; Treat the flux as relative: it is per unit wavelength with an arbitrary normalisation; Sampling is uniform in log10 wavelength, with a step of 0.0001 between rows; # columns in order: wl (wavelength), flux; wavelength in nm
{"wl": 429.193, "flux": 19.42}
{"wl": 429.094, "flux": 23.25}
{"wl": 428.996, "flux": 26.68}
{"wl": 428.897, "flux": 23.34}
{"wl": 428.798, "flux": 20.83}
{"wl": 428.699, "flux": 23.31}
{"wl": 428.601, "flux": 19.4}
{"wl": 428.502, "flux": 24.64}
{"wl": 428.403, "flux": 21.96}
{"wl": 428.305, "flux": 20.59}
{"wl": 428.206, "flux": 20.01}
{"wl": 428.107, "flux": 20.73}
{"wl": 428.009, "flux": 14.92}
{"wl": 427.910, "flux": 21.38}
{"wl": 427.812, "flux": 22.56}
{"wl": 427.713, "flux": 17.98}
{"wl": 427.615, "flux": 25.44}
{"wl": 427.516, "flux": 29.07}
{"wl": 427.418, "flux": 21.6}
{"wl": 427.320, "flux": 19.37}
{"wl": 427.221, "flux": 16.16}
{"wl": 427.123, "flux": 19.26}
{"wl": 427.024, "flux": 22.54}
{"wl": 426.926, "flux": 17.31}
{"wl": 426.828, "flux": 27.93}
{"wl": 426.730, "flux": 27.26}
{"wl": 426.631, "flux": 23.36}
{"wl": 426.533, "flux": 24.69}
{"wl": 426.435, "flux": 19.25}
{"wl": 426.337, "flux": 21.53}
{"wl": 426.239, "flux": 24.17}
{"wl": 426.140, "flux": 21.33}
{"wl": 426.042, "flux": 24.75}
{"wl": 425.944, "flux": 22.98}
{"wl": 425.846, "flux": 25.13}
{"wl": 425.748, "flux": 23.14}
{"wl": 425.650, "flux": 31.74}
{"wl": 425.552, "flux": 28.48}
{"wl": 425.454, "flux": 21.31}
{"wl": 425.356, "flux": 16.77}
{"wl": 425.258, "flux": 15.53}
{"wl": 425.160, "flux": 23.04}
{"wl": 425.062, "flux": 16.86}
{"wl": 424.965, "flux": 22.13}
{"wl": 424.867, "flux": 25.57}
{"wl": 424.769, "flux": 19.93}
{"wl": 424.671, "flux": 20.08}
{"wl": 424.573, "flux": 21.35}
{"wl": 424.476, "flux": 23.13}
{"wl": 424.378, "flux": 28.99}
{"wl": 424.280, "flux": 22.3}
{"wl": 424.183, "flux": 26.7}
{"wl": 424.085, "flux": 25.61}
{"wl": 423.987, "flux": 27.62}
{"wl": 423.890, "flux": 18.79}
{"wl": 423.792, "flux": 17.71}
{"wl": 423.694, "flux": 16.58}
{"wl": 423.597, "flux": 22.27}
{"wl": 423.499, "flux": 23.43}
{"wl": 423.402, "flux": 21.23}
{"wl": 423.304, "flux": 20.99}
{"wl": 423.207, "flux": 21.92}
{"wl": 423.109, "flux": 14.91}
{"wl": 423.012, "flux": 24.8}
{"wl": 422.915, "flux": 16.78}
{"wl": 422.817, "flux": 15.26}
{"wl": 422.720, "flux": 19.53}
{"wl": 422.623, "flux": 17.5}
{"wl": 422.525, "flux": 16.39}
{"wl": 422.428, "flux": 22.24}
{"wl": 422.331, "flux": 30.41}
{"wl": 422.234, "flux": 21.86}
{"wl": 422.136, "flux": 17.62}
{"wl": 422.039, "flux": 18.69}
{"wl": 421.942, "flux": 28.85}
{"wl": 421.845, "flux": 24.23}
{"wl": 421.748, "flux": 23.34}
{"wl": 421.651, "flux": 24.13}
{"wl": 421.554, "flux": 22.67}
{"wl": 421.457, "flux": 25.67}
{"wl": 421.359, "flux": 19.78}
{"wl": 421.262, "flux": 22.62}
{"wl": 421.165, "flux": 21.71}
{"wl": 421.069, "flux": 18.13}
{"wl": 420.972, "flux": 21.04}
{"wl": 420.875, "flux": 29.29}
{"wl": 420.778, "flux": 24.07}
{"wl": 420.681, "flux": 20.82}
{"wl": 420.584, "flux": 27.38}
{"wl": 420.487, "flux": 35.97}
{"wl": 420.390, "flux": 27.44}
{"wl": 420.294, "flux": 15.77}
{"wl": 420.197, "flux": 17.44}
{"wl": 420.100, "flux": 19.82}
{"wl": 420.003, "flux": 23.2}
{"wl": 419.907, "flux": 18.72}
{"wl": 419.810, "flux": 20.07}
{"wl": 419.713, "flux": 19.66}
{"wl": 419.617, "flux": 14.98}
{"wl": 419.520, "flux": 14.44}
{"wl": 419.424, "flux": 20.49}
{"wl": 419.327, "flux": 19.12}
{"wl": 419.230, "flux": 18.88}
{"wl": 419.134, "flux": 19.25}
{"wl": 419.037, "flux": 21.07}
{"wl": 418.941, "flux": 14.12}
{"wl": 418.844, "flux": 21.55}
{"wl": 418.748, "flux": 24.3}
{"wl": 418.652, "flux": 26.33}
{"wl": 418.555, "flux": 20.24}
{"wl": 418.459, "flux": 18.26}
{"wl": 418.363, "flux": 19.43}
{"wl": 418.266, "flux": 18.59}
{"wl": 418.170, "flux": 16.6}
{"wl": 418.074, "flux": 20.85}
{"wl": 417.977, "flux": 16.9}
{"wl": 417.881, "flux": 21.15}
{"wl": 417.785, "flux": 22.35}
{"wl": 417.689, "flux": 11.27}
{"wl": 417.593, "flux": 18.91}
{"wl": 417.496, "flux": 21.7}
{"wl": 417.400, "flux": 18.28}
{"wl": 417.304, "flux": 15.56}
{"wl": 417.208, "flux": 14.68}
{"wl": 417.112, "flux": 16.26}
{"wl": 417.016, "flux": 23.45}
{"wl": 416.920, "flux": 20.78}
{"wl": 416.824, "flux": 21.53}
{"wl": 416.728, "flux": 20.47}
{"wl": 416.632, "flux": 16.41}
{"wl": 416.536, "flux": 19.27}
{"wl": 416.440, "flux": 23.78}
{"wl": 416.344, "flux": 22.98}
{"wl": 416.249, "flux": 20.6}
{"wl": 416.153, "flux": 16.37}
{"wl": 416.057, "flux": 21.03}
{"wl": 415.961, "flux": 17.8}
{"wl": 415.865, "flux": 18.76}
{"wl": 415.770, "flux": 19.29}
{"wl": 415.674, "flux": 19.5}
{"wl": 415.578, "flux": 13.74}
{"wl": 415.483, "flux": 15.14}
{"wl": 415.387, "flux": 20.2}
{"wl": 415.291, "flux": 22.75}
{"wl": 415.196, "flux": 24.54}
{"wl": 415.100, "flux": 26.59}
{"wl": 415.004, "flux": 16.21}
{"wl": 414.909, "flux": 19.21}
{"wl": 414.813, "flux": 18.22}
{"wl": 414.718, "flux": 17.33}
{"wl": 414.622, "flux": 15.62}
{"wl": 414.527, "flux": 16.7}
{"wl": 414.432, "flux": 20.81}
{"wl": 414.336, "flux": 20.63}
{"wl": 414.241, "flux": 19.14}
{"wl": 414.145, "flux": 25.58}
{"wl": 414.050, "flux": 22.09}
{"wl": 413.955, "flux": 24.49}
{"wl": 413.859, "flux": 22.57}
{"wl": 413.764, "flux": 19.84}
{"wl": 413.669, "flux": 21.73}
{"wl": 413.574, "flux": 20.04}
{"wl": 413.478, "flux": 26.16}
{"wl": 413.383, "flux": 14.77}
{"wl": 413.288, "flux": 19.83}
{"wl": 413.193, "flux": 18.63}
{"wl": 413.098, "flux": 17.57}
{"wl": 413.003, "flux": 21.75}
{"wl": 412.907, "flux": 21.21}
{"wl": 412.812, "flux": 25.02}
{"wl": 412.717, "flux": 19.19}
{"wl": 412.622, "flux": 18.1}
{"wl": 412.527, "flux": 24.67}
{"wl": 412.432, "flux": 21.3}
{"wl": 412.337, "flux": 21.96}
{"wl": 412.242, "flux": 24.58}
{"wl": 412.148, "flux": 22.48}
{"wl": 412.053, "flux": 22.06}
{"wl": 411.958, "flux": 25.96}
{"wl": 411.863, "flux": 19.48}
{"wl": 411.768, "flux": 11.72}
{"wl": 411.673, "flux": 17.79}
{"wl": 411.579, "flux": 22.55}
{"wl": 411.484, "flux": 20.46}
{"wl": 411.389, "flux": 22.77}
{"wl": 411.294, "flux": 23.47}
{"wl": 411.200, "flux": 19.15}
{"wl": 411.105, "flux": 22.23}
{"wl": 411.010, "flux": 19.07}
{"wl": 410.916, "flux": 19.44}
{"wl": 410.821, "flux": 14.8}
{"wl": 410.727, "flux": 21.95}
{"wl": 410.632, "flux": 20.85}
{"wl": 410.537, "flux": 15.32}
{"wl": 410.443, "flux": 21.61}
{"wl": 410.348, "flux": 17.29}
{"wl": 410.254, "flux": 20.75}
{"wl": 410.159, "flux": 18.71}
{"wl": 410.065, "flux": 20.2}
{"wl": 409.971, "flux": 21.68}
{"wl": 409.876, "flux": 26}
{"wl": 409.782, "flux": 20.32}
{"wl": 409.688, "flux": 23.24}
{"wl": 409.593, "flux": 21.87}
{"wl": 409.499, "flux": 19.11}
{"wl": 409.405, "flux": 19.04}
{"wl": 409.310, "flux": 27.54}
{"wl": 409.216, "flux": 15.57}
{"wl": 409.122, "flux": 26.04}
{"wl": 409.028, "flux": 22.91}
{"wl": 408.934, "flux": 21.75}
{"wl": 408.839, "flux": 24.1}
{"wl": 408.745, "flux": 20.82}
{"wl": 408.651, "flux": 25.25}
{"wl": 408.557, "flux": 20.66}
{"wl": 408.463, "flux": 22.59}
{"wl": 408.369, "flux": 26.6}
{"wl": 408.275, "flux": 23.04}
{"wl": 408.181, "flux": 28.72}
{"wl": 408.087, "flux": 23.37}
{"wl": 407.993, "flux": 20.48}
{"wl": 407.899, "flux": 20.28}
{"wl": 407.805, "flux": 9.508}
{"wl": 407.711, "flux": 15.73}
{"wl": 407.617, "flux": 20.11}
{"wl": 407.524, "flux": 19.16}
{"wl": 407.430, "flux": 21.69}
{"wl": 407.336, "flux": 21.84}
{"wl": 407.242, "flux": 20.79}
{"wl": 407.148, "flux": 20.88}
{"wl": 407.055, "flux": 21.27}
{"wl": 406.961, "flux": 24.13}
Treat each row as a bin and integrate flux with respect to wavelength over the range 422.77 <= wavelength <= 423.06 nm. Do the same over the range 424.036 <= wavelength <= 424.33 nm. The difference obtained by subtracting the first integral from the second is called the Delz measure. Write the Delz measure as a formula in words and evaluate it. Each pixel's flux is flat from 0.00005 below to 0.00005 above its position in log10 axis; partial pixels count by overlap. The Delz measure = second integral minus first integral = 1.8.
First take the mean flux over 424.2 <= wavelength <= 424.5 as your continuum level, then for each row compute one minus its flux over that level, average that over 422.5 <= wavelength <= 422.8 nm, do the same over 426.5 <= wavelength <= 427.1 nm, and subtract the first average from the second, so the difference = -0.24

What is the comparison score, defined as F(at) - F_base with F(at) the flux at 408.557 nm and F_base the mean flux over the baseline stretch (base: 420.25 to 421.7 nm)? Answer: -3.1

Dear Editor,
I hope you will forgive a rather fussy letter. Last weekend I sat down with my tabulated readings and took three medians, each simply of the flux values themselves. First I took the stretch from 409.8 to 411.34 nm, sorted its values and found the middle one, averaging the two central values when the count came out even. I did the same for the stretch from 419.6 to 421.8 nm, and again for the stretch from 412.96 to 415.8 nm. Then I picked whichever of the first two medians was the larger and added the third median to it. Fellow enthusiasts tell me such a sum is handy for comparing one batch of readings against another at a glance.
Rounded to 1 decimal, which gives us 41.5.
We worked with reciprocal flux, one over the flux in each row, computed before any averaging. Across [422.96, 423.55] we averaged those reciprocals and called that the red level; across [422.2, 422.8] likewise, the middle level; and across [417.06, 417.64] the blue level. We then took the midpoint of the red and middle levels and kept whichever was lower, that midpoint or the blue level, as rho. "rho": 0.049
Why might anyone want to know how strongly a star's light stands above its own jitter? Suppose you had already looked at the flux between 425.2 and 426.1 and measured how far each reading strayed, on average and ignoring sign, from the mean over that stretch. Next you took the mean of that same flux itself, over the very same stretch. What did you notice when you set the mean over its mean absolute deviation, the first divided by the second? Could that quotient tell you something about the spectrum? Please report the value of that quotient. 6.2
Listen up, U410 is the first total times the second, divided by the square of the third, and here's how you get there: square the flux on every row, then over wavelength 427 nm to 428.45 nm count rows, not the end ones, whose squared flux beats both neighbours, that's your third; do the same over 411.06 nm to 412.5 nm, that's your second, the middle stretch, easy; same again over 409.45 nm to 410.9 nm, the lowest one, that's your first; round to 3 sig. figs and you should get 2.22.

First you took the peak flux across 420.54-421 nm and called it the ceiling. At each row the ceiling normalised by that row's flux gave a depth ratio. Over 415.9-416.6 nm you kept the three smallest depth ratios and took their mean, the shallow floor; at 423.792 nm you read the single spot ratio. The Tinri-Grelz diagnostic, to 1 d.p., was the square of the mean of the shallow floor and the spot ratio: 2.2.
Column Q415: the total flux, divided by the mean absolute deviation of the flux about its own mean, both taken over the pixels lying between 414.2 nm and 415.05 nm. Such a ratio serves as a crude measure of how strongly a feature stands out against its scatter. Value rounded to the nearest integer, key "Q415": 106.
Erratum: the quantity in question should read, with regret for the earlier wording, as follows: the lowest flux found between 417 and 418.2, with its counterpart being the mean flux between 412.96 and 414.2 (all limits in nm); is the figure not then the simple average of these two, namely 16.2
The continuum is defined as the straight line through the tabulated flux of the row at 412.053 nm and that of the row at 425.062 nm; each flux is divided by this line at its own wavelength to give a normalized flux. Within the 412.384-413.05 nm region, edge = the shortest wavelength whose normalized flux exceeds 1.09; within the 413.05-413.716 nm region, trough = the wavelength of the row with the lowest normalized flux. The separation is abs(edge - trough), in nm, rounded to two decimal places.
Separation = 0.86 nm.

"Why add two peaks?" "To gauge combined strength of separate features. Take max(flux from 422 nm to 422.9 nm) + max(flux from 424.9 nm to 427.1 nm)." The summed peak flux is 62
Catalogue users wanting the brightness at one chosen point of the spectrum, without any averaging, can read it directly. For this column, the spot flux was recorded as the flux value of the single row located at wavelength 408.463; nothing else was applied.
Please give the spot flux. 22.59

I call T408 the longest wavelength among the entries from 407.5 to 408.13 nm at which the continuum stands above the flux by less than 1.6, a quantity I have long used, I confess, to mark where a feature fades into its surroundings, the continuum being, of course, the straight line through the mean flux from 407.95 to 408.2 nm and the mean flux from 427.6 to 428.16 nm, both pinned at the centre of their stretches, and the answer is 408.087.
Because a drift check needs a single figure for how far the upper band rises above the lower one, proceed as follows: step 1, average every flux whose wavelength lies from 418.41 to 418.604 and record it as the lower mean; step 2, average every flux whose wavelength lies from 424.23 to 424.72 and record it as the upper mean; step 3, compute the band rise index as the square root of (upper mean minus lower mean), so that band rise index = 2.0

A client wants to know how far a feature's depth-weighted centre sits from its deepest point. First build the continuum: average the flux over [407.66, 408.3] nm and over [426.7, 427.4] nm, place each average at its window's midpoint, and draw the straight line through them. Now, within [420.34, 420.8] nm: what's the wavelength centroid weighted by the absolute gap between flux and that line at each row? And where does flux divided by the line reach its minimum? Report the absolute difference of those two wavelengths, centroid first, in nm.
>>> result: 0.16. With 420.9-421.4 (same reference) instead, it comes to 0.11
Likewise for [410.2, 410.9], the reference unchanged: 0.22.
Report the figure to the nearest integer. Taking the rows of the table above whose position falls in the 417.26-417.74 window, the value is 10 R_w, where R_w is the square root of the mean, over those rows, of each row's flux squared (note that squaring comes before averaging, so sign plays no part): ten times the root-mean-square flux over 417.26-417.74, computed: 175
